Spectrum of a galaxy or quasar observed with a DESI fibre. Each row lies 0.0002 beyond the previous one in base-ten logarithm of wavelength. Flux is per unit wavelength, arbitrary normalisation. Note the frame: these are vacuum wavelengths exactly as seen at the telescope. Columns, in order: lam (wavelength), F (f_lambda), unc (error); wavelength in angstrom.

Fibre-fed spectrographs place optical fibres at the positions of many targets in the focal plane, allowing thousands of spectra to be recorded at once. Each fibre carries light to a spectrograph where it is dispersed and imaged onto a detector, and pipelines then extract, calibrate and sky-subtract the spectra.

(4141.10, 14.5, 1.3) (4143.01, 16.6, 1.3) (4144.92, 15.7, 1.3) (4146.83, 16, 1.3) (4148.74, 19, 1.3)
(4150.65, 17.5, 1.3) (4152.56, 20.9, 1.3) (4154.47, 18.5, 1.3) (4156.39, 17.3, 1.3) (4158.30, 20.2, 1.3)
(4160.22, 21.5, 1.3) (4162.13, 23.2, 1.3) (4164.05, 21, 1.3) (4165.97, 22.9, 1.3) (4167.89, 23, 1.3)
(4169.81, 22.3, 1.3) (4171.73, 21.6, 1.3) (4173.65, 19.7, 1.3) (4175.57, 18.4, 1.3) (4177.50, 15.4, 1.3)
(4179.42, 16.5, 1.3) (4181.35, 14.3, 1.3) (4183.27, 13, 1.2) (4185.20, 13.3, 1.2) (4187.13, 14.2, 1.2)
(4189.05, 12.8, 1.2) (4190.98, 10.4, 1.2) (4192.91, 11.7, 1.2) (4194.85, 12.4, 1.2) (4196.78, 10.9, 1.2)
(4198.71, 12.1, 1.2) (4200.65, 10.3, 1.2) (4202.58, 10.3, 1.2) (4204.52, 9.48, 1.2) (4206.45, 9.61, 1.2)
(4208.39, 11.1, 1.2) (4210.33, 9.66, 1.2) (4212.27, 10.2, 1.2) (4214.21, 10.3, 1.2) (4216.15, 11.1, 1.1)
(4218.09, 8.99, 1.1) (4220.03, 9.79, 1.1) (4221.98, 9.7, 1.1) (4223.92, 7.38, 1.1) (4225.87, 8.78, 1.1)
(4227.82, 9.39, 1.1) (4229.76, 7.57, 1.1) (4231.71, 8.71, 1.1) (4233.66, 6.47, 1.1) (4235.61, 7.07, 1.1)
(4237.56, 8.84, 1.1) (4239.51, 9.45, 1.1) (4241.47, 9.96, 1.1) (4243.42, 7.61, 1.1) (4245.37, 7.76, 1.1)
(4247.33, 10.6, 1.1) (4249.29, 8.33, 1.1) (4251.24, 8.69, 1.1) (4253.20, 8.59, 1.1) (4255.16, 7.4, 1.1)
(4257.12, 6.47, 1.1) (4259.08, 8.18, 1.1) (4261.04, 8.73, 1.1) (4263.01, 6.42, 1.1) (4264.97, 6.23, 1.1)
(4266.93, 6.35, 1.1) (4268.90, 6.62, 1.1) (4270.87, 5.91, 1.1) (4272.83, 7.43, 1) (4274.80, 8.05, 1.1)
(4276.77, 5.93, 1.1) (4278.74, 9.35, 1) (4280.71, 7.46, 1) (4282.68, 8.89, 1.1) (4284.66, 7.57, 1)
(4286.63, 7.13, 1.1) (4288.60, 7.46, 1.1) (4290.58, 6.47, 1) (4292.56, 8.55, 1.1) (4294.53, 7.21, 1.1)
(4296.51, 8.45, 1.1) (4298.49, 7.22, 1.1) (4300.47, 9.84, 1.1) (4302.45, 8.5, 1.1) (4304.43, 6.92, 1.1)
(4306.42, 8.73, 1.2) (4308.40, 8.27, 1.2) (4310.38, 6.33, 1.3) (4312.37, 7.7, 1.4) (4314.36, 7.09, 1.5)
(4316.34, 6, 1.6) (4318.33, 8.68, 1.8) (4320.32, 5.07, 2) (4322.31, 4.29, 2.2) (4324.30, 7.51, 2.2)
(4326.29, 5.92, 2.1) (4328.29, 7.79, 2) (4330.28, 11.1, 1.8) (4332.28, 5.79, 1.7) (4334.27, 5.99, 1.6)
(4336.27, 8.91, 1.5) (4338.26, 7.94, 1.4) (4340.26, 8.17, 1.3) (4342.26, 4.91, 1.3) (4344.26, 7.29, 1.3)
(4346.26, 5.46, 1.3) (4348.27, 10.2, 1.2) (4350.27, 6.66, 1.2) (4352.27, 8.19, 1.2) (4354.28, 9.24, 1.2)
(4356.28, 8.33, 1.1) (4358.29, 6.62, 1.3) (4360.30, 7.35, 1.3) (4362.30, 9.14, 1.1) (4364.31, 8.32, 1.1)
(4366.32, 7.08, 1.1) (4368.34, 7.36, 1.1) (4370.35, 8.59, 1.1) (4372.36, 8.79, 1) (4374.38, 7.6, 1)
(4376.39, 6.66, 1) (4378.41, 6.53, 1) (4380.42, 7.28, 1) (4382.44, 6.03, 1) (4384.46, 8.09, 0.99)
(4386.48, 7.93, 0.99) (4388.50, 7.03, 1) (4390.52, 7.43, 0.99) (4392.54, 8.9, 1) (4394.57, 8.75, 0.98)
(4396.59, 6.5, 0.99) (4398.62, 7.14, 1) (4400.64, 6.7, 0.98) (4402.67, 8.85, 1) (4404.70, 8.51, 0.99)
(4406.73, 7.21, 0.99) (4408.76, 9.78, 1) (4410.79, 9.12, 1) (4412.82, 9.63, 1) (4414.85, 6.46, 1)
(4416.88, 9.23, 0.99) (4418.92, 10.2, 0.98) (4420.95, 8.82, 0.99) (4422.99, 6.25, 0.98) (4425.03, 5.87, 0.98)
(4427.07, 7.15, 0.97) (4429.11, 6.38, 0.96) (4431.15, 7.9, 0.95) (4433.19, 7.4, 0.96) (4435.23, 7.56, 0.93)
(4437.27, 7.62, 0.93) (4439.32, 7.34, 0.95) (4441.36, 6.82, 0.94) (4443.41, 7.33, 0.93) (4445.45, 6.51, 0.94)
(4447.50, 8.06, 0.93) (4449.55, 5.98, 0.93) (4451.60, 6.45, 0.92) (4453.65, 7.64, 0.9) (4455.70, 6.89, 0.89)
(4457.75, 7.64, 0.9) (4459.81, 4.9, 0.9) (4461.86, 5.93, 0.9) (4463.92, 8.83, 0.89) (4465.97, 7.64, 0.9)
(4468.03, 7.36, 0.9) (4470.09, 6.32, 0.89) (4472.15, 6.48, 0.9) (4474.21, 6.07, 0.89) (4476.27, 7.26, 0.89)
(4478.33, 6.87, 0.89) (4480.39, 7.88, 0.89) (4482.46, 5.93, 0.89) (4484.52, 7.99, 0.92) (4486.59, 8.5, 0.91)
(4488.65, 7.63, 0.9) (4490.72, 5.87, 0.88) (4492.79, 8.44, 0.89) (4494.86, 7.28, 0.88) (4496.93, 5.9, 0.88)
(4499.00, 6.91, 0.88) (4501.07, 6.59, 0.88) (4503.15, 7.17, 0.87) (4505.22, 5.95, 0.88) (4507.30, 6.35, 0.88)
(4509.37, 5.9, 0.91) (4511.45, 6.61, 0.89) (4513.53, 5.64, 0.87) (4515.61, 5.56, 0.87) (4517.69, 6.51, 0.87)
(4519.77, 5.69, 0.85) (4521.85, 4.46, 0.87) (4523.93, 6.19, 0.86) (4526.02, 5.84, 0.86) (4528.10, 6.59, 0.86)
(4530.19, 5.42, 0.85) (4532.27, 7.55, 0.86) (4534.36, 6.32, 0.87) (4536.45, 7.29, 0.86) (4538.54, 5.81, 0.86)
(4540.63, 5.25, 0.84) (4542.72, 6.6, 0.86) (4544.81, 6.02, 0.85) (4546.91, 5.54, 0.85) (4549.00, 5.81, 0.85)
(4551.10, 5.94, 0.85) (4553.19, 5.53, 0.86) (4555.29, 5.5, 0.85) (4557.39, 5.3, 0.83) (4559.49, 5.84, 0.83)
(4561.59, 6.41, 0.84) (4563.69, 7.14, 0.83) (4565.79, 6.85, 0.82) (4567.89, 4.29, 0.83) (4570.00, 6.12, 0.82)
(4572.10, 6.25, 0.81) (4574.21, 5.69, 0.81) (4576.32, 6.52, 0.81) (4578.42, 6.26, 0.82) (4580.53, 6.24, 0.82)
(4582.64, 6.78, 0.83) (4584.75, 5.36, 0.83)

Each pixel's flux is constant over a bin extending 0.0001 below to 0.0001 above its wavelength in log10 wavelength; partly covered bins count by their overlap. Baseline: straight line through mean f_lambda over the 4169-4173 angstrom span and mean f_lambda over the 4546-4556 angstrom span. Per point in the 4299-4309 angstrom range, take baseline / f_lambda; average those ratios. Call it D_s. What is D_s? 1.9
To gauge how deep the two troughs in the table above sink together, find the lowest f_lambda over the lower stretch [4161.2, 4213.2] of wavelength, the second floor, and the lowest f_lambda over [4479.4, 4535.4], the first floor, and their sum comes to 13.9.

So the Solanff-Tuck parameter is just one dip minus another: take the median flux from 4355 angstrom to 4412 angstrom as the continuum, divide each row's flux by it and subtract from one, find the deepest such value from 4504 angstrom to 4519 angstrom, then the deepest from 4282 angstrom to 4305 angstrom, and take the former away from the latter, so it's -0.12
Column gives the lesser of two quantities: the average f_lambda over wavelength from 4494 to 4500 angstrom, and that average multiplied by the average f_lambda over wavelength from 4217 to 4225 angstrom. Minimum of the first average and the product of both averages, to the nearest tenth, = 6.7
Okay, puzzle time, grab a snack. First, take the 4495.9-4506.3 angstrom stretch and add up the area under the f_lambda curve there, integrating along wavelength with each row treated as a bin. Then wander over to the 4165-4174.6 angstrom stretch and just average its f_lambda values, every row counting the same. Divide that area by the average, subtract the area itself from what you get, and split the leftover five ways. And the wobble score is -12.9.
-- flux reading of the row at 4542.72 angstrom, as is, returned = 6.6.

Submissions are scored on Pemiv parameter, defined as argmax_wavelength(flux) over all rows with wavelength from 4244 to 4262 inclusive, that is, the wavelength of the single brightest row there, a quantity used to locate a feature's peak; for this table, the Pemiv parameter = 4247.33 angstrom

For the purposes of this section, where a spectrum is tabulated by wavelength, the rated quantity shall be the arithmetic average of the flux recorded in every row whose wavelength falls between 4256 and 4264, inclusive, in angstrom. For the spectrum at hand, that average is 7.4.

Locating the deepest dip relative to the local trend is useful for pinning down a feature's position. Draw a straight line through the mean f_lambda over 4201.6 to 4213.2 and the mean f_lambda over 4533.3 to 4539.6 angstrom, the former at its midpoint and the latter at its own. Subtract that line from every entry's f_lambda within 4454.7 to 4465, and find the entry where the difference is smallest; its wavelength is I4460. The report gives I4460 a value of 4459.81 angstrom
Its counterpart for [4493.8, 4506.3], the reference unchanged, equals 4496.93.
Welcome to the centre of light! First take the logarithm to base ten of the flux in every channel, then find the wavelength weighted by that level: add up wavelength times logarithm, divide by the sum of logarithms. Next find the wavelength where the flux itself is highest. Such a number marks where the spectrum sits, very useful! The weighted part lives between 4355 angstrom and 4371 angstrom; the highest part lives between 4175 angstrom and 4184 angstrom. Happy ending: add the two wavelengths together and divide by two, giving 4269.5 angstrom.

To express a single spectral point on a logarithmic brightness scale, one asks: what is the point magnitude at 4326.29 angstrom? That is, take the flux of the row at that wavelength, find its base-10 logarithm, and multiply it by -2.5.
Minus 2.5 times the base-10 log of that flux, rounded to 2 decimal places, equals -1.93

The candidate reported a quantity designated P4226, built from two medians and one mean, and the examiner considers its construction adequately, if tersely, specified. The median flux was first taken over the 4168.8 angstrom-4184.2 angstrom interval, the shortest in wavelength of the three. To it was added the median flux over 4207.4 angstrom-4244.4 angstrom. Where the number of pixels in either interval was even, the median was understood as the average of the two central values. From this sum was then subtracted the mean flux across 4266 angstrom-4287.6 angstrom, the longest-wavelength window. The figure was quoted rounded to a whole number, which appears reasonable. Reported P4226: 20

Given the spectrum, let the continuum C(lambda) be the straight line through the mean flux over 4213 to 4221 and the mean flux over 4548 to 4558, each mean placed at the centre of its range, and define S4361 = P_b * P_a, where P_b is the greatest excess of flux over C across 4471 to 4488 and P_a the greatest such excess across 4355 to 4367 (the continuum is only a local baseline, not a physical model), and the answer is 2.0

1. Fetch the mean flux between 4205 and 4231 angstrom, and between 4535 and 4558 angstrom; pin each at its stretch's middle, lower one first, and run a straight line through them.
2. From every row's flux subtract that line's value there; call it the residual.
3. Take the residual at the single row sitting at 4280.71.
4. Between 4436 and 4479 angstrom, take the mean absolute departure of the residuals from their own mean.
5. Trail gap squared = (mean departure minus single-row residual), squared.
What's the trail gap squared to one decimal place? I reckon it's 4.1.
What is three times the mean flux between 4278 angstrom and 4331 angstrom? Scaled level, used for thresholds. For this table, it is 23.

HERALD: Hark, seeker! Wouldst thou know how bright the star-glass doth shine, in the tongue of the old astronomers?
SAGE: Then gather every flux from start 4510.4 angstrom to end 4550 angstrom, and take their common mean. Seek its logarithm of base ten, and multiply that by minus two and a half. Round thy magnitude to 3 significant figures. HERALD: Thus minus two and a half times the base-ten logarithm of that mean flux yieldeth -1.95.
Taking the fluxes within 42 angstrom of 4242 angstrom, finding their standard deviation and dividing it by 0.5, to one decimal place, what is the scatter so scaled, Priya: 2.9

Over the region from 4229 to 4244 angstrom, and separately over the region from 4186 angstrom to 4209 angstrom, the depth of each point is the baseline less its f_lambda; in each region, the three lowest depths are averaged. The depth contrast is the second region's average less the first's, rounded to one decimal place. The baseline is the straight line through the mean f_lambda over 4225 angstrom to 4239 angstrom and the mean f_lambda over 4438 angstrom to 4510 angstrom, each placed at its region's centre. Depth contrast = -3.5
